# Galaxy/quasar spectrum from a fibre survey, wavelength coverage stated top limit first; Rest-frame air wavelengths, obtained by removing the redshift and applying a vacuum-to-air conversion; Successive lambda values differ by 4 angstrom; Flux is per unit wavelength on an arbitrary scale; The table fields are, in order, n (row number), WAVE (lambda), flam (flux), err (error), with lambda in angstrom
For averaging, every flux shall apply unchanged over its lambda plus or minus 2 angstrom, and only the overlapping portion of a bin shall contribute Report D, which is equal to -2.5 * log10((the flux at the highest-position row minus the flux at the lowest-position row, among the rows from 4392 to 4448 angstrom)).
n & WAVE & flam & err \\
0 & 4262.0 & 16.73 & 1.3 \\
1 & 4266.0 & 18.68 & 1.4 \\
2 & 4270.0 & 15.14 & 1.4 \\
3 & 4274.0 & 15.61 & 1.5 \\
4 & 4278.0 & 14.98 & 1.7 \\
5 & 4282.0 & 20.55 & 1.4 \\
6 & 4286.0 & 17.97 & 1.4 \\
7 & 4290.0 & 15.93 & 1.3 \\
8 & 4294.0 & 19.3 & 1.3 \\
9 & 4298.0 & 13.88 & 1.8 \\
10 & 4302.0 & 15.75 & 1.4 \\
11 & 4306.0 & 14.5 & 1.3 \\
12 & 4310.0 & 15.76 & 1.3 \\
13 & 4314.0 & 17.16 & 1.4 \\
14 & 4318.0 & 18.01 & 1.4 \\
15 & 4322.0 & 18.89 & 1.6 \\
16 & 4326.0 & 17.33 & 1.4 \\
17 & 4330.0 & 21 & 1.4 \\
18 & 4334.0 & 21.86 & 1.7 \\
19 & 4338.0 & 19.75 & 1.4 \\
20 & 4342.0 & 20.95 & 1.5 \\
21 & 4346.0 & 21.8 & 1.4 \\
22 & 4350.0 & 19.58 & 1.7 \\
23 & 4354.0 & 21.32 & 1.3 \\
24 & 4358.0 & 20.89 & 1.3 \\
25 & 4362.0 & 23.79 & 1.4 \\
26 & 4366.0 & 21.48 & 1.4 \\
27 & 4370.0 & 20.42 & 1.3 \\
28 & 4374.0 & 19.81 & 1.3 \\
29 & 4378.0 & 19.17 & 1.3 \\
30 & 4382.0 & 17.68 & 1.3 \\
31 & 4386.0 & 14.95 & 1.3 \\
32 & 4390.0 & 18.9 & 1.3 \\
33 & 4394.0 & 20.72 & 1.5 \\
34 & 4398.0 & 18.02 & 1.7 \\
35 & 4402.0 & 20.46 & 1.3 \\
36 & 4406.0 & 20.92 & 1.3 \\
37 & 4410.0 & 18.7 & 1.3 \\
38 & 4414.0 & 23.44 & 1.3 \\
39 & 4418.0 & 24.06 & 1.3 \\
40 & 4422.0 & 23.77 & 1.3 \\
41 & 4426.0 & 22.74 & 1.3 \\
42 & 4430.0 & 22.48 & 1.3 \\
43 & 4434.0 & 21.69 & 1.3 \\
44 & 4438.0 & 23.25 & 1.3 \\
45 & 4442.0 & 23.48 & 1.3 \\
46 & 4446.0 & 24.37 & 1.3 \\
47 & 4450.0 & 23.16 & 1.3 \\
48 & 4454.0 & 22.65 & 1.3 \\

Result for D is -1.4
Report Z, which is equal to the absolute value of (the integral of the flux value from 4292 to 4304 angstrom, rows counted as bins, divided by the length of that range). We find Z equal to 16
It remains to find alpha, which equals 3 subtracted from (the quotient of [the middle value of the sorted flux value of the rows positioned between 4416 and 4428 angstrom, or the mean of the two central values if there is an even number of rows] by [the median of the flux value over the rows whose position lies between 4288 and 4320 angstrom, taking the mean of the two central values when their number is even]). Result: -1.50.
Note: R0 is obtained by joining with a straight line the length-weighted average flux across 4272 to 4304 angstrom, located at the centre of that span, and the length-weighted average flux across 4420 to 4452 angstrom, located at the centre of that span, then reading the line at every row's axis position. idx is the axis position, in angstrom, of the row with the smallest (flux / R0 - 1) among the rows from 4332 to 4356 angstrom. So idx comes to 4350.0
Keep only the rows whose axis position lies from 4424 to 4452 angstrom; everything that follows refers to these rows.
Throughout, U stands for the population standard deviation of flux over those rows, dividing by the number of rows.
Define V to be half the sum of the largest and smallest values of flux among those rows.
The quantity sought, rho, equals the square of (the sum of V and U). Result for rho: 567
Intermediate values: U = 0.8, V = 23.0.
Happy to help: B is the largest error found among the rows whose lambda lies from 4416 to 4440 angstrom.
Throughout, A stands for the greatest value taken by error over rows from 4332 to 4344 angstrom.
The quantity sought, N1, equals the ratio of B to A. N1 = 0.76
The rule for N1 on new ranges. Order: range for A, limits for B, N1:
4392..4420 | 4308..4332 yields 0.94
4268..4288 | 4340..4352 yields 1.00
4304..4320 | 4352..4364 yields 1.00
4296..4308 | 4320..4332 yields 0.89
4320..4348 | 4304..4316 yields 0.82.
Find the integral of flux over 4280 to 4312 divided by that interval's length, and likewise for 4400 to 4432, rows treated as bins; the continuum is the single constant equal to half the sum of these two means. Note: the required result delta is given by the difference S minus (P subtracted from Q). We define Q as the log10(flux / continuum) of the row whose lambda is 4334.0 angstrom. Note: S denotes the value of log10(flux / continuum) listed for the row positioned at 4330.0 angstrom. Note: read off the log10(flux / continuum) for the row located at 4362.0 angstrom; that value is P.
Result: 0.07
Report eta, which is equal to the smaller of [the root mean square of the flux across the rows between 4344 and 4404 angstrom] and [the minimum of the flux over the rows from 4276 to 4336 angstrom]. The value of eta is 13.9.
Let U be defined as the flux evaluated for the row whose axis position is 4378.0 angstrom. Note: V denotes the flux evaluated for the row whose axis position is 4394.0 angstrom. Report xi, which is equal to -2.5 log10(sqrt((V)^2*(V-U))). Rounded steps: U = 19.17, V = 20.72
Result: -3.5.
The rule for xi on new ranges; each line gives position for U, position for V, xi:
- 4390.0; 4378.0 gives -2.5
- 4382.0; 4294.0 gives -3.5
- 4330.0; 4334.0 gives -3.3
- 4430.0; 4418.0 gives -3.7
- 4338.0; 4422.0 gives -4.2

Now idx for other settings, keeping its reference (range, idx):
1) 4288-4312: 4298.0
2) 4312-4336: 4326.0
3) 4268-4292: 4278.0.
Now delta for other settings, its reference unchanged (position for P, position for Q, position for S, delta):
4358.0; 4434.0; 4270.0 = -0.12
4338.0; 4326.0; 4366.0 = 0.10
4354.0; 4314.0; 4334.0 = 0.15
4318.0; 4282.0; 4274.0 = -0.15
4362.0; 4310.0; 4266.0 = 0.16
